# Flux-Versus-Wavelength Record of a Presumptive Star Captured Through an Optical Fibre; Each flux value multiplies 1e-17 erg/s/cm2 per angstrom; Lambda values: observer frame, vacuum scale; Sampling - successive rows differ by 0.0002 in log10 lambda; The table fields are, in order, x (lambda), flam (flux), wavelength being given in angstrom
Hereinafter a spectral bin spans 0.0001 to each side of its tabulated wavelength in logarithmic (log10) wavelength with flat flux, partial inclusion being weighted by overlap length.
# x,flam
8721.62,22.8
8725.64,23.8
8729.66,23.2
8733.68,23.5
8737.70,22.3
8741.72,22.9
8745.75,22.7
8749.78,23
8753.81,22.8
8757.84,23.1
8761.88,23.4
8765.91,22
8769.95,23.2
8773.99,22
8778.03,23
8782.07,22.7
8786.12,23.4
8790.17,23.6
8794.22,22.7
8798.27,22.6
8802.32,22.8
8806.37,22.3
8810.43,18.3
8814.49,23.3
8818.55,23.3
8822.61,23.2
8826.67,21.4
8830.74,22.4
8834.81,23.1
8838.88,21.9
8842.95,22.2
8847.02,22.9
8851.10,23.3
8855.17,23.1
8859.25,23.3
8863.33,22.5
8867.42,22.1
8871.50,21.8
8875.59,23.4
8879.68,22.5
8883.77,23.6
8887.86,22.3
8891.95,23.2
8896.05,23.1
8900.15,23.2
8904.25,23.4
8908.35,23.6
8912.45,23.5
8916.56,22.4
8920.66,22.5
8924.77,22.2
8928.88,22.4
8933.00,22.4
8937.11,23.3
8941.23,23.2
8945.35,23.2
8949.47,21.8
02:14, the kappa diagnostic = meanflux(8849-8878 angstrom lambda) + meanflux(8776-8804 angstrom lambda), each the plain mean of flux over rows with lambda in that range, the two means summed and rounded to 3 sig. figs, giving 45.8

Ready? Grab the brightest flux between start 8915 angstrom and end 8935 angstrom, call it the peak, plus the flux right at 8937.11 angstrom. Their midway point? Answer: 22.9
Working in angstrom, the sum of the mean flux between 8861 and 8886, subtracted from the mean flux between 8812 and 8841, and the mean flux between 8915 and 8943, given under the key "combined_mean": 22.6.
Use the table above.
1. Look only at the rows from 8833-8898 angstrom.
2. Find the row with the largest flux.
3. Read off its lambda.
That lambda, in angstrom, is 8883.77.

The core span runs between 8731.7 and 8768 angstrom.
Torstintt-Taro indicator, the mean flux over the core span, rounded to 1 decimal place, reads 22.9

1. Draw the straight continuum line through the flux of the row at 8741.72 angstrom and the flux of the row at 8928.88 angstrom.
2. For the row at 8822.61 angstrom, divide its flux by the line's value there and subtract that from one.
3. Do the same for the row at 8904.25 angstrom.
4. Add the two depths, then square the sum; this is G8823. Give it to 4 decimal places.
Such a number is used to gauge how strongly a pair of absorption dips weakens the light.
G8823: 0.0041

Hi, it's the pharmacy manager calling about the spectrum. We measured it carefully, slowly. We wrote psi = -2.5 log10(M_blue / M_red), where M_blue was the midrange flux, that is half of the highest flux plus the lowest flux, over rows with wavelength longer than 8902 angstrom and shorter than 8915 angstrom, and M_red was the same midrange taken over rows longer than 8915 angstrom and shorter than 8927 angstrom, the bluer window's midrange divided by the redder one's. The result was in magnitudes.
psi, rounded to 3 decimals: -0.054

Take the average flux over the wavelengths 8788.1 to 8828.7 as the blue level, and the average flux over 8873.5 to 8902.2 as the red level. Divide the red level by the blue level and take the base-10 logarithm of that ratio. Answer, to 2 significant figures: 0.013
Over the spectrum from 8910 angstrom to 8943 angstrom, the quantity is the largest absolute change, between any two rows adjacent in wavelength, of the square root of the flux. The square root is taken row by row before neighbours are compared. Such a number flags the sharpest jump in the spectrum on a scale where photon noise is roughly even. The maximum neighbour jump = 0.115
